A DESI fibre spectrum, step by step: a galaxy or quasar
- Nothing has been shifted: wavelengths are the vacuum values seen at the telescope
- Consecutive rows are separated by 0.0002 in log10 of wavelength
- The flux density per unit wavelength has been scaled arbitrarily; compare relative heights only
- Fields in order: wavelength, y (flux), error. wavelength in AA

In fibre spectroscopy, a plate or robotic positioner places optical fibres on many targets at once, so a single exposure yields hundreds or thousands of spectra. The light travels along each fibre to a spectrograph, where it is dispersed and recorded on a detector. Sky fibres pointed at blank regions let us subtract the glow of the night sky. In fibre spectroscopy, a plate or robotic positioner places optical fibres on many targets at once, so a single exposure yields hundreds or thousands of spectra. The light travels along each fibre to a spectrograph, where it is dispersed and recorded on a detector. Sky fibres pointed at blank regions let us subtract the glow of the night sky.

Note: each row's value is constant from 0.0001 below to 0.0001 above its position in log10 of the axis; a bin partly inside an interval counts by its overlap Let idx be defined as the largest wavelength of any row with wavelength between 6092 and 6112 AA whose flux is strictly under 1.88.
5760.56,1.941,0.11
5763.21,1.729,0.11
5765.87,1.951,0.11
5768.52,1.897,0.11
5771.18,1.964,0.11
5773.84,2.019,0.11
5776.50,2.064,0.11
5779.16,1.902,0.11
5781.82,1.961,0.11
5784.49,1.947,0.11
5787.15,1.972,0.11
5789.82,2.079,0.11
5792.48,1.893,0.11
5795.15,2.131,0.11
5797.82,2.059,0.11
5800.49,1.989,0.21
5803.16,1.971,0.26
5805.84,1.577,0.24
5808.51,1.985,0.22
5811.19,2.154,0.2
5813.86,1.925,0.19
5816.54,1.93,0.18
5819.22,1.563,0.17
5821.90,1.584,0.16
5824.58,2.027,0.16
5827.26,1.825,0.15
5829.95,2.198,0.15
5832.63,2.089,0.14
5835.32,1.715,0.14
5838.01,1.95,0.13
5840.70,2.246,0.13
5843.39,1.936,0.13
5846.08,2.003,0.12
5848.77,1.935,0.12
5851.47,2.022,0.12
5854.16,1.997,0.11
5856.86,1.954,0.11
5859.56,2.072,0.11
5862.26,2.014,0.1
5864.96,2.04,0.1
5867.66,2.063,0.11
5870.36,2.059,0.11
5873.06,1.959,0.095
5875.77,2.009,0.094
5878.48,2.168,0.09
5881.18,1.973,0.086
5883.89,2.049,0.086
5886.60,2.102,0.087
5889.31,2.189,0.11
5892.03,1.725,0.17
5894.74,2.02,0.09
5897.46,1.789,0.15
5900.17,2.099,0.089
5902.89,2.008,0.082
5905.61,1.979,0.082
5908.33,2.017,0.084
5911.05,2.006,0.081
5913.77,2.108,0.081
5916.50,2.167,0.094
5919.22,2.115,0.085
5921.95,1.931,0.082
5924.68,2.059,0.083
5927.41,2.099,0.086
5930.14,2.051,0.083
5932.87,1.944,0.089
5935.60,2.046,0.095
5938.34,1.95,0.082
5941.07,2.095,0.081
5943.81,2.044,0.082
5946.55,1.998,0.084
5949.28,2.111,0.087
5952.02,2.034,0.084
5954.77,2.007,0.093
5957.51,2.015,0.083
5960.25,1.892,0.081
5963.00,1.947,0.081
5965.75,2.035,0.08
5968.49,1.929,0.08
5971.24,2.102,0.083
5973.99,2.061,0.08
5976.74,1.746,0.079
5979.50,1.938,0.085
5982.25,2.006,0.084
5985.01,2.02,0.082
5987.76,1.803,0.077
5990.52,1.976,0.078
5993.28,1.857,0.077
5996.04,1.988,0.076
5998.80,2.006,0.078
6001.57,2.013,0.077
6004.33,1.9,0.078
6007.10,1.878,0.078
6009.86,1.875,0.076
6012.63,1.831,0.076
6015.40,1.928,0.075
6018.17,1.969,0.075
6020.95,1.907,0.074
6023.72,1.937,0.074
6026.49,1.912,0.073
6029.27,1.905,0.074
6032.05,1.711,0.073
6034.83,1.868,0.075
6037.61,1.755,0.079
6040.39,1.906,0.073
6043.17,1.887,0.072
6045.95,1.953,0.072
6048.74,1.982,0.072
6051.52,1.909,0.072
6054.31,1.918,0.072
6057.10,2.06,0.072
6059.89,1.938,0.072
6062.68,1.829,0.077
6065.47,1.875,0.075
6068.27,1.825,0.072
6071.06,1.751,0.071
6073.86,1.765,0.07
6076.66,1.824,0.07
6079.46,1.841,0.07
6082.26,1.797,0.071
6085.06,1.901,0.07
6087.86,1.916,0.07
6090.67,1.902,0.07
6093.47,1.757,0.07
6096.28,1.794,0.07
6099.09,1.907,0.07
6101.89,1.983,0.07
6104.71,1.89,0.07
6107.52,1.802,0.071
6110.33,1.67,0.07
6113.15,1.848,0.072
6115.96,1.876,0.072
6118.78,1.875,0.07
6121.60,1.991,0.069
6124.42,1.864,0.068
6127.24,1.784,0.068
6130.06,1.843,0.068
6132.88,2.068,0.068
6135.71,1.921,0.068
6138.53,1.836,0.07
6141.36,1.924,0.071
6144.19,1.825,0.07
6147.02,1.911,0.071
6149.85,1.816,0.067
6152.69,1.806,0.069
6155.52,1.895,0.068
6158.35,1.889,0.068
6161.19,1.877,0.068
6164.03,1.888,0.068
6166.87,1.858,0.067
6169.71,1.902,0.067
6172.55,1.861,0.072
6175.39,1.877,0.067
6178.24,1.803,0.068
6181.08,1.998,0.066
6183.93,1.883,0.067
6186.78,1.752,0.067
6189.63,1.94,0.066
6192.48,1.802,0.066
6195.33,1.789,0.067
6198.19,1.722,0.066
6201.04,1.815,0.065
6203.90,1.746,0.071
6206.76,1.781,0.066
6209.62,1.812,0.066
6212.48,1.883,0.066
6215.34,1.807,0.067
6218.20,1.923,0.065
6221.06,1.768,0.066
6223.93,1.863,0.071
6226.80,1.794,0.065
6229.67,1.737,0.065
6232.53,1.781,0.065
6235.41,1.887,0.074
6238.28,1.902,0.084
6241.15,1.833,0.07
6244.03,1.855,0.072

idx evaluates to 6110.33 AA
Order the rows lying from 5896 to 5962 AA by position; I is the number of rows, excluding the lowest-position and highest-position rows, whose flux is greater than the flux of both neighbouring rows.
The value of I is 8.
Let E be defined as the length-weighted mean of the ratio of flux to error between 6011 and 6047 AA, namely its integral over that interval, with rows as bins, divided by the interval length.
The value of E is 25.4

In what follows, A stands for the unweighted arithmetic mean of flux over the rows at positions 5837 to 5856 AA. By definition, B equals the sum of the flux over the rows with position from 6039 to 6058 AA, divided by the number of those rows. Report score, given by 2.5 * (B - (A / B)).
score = 2.28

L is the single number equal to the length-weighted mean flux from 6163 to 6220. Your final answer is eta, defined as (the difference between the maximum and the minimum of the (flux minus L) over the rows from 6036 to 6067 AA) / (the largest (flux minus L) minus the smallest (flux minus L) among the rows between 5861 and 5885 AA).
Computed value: 1.5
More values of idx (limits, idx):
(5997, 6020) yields 6012.63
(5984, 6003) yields 5993.28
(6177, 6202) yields 6201.04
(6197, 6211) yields 6209.62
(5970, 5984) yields 5976.74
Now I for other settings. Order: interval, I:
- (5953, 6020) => 6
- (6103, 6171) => 7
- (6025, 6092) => 7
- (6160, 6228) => 9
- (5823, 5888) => 7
